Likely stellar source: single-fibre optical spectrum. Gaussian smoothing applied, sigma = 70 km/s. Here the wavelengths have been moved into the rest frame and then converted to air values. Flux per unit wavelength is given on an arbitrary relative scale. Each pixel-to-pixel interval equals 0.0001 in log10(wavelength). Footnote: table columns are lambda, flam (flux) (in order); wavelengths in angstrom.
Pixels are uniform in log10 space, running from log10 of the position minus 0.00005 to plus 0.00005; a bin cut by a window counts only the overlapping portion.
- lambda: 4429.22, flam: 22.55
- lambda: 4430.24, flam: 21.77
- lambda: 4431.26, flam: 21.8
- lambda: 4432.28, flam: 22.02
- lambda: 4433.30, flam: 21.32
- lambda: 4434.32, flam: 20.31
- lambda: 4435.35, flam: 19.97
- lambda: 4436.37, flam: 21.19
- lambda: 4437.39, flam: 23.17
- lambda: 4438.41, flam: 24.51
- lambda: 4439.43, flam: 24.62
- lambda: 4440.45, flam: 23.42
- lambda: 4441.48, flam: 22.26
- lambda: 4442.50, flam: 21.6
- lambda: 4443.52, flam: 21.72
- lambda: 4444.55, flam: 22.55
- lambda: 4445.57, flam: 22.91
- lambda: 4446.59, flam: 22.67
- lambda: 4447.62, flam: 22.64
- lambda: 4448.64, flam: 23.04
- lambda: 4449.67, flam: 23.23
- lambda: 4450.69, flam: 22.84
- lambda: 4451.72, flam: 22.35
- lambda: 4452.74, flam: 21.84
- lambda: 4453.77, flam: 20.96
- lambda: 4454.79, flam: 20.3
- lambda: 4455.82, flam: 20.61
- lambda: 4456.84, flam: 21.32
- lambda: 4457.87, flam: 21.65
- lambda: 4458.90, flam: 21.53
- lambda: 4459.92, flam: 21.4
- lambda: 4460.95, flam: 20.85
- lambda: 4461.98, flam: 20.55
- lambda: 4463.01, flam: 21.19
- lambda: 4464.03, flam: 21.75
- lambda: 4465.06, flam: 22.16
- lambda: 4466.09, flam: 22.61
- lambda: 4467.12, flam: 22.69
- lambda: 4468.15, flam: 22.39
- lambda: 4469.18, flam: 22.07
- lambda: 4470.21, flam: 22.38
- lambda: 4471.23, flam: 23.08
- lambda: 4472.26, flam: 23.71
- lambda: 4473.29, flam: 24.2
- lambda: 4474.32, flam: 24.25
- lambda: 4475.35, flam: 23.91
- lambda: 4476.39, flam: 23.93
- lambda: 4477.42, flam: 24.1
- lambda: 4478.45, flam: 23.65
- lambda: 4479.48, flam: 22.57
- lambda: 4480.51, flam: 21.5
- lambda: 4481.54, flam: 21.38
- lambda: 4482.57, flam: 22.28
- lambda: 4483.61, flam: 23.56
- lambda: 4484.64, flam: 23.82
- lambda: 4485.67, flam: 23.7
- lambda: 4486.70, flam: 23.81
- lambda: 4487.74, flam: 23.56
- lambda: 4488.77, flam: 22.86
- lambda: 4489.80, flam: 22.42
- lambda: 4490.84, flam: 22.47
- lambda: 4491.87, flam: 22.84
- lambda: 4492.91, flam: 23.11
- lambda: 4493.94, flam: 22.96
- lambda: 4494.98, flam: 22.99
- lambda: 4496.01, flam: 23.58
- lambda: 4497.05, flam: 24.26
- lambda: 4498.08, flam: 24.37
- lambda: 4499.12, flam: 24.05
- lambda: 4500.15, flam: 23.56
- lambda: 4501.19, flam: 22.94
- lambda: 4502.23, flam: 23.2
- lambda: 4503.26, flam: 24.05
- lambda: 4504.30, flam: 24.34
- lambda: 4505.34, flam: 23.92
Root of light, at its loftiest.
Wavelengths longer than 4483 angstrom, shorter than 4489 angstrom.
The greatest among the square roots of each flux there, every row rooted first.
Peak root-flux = 4.88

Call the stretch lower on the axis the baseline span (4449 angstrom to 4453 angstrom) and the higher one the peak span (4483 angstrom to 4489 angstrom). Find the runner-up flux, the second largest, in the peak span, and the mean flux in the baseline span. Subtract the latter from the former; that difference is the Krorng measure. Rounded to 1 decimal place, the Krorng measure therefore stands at 1.2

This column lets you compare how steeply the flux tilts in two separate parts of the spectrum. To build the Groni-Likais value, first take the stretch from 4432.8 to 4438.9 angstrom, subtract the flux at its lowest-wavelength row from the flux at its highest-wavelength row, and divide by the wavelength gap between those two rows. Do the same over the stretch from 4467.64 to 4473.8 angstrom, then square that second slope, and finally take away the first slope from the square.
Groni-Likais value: -0.5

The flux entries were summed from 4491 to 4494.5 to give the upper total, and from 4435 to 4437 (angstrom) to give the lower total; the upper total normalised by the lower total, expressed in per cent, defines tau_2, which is 167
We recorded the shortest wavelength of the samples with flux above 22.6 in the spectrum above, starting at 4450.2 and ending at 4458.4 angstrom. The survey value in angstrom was 4450.69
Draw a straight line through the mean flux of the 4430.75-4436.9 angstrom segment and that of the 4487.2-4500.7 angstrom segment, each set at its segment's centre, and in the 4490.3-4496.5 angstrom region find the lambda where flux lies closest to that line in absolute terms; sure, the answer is 4492.91 angstrom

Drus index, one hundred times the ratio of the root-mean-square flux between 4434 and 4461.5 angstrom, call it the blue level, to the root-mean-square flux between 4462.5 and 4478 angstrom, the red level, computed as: 96.1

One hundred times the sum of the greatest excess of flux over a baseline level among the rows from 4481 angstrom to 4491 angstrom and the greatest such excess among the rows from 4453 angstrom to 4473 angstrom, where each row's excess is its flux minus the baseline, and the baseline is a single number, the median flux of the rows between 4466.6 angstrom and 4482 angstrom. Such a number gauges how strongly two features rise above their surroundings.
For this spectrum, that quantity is 137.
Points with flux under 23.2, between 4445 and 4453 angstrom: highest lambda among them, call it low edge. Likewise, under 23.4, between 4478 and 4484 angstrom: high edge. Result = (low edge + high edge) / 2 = 4467.7 angstrom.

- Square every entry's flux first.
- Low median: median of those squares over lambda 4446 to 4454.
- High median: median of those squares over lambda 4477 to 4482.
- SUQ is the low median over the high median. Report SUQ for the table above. 1.01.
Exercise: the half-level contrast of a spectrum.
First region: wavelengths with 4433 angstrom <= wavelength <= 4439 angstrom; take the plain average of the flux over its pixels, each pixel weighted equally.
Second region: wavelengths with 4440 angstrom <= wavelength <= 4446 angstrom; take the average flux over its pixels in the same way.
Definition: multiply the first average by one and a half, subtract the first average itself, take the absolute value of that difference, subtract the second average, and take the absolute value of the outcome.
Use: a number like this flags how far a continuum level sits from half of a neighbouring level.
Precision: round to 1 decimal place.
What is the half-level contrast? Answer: 11.5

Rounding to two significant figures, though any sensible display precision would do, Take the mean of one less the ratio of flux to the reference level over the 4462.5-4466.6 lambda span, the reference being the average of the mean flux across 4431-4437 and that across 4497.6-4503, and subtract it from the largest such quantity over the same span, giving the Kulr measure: 0.033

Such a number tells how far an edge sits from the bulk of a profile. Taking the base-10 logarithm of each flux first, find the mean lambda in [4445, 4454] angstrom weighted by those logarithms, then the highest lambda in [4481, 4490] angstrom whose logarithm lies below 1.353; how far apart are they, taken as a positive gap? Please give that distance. 40.2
